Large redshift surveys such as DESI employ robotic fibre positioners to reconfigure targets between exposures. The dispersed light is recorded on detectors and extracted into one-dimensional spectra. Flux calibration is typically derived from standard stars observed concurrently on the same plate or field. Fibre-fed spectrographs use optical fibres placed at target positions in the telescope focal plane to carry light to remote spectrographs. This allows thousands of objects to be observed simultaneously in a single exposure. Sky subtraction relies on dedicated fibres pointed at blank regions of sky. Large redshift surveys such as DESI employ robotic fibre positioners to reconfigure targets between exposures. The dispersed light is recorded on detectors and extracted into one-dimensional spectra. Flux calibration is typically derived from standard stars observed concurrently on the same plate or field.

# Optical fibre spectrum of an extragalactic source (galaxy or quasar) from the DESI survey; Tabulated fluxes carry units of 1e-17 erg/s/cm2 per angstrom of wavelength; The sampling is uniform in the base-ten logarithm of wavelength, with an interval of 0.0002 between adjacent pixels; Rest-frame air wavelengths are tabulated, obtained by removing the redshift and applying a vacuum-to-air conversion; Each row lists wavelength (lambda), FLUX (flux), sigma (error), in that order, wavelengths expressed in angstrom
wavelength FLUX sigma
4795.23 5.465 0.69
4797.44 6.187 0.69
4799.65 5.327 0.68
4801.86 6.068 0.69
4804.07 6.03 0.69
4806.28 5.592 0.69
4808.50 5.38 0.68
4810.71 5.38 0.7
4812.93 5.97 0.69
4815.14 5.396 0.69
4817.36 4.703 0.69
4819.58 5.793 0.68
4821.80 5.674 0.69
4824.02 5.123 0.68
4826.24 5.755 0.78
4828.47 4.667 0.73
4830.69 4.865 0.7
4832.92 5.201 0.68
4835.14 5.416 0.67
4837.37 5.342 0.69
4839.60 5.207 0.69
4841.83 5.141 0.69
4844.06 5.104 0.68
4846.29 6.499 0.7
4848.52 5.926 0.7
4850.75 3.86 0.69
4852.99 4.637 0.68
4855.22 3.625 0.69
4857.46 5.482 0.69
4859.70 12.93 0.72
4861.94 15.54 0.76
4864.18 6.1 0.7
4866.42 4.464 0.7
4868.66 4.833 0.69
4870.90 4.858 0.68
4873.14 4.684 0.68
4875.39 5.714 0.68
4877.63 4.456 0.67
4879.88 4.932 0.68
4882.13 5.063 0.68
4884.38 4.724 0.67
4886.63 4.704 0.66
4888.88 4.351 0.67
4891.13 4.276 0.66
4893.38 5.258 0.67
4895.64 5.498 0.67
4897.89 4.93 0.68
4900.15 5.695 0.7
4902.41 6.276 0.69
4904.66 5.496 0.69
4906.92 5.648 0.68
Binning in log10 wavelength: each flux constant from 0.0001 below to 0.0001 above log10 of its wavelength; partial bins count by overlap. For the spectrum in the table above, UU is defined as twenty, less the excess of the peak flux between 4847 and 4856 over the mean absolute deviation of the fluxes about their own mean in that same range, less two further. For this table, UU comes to 12.8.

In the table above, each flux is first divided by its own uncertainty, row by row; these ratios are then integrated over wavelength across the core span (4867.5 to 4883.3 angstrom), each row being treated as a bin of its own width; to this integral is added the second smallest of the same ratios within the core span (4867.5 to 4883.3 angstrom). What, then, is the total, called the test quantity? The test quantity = 121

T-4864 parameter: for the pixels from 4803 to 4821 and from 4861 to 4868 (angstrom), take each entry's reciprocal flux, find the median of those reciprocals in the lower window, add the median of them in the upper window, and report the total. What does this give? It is 0.346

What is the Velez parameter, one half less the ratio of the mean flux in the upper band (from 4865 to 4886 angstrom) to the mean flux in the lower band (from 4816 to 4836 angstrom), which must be -0.43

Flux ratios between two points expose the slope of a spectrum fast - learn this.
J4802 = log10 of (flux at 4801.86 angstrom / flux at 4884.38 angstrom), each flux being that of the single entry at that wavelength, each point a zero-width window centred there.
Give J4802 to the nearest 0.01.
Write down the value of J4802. 0.11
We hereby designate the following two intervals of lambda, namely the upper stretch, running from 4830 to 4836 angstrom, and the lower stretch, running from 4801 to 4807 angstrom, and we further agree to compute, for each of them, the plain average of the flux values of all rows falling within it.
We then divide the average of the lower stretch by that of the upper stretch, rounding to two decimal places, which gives 1.14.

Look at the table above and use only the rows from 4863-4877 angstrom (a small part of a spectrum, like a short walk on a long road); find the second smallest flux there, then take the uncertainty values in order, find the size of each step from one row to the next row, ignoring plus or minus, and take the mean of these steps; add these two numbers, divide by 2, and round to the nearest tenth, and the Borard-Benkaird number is 2.3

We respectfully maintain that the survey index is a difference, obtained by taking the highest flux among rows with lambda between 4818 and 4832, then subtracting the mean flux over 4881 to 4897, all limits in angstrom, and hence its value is 0.95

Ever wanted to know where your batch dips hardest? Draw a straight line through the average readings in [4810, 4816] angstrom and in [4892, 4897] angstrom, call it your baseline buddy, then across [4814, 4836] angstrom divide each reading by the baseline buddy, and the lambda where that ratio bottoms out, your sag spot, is 4828.47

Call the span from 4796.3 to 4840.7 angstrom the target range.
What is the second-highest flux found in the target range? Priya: 6.068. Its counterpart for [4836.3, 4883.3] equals 12.93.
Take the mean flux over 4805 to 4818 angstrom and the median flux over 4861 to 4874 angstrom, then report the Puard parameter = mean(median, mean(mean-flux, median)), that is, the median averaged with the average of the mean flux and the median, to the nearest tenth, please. 5.0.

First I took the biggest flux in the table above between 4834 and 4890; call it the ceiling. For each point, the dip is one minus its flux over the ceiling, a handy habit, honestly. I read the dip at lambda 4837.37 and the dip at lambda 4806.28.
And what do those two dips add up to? 1.30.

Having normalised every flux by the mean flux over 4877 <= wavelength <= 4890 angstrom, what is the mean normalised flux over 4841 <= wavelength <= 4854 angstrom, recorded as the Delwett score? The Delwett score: 1.10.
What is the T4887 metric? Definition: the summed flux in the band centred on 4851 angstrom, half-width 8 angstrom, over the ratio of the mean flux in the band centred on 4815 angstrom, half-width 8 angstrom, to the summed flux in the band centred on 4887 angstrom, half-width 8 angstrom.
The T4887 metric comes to 214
